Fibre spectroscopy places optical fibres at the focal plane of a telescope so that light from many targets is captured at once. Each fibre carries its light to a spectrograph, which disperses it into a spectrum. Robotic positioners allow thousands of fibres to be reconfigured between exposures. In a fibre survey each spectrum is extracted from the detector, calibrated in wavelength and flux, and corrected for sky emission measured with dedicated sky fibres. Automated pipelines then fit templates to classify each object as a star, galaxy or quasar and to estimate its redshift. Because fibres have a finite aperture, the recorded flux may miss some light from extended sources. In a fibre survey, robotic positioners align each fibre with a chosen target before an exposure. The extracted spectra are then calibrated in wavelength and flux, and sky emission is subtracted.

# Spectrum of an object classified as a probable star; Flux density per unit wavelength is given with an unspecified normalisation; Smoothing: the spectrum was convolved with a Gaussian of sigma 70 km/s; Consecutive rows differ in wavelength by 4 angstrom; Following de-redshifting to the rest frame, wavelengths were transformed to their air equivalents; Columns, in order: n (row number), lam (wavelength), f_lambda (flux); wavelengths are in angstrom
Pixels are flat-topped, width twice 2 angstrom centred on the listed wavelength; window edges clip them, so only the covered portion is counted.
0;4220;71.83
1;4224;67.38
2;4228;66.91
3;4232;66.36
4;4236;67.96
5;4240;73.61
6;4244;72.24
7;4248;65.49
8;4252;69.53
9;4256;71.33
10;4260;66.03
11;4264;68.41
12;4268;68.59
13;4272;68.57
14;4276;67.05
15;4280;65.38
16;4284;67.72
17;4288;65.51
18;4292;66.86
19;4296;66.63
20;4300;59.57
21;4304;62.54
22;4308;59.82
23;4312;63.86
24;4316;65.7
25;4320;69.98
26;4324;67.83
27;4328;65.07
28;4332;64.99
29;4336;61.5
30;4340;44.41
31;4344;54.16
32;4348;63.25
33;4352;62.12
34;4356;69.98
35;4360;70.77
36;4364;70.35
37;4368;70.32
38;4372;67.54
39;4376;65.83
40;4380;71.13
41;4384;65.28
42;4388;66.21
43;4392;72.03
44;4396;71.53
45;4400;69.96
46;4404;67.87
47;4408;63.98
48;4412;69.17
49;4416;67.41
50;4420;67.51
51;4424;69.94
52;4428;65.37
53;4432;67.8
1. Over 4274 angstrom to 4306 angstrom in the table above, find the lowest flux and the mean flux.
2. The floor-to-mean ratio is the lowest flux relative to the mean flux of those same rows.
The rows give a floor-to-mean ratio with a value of 0.914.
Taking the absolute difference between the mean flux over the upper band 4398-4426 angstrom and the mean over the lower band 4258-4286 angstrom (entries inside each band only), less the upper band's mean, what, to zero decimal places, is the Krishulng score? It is -67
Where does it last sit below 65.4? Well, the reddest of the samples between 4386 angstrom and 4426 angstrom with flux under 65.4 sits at 4408 angstrom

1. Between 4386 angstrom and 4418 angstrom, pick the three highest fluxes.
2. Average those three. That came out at 71.2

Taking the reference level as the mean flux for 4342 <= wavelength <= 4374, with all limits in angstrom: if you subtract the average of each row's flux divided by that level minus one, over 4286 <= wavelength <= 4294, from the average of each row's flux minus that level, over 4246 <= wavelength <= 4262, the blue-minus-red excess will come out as 2.0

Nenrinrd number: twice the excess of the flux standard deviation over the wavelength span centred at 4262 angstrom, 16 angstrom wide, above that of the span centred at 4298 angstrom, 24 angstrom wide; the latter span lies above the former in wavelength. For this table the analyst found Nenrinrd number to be -2.3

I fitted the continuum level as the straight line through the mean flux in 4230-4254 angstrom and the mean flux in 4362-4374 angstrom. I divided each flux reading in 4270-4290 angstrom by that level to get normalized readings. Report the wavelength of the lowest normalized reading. 4280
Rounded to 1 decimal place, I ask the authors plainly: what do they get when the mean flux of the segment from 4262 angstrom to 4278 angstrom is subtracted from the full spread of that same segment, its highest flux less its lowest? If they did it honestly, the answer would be -66.6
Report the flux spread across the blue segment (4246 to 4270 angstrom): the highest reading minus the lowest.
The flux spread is 5.8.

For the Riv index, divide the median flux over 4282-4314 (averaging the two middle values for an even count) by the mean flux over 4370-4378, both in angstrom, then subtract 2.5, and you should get -1.53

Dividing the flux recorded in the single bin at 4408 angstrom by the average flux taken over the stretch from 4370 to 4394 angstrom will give 0.94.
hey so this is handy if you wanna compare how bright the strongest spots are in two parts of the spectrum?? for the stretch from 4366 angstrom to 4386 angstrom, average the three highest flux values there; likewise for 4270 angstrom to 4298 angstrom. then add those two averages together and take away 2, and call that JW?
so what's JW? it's 135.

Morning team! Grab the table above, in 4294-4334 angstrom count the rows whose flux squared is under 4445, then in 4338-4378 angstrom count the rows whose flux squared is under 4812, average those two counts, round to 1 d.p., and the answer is 7.0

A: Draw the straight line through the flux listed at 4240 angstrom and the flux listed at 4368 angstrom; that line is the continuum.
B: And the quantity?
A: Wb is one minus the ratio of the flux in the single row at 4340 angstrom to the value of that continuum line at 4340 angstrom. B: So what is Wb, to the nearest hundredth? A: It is 0.37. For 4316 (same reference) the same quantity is 0.08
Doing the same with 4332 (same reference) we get 0.09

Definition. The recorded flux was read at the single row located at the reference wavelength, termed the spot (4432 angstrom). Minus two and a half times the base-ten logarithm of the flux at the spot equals -4.58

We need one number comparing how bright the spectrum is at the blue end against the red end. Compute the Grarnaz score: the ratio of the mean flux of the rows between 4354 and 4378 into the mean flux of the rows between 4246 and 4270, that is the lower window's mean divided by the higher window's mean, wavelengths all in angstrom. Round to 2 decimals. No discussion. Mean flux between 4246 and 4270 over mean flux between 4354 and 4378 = 0.99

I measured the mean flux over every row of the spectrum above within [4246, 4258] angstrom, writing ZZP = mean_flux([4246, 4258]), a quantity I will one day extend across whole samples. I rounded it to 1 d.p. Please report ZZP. 68.8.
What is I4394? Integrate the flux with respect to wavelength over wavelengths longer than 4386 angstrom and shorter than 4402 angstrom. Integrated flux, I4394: 1119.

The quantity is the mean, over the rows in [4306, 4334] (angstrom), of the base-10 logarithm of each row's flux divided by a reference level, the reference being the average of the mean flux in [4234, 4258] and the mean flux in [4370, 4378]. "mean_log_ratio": -0.020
